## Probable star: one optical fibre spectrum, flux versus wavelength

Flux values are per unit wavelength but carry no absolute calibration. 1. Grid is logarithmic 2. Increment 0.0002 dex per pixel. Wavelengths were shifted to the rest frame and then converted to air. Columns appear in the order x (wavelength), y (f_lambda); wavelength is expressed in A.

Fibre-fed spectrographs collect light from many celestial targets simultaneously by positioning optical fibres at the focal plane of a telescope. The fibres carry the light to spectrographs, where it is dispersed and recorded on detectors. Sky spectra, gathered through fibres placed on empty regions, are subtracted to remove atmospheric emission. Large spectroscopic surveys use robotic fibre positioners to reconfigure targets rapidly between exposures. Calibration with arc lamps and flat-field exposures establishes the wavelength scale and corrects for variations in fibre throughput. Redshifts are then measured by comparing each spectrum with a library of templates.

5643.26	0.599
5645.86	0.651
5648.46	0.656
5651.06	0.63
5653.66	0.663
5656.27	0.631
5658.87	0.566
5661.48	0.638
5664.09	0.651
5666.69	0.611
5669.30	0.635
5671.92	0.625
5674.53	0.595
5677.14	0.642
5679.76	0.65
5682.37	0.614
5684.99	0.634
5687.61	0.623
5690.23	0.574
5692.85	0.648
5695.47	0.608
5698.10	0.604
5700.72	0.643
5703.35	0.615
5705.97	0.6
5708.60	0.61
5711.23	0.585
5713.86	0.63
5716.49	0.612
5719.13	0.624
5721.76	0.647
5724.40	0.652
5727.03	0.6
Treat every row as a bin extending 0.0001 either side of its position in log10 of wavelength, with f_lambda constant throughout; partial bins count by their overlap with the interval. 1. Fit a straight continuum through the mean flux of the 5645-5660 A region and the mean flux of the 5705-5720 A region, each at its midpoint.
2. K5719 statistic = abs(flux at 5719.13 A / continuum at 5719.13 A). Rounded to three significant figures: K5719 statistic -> 1.03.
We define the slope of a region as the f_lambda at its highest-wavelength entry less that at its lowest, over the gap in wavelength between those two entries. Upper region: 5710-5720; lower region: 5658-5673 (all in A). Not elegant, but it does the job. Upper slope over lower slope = 1.1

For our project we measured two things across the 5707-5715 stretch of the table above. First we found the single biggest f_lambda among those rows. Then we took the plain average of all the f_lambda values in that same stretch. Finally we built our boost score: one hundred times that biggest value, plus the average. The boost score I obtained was 63.6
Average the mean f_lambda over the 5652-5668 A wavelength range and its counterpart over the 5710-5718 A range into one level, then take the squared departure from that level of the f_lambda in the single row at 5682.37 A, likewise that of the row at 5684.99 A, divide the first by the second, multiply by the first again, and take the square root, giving 0.00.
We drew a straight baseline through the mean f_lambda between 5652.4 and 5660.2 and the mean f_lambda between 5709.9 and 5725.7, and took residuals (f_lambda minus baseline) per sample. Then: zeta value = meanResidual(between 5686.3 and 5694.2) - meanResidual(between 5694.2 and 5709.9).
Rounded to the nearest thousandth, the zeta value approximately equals 0.003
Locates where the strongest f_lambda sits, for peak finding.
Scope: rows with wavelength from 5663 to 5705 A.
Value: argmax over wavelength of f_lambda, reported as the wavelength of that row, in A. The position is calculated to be 5664.09 A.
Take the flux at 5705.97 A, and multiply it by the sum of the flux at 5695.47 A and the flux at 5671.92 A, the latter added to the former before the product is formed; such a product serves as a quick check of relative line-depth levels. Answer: 0.740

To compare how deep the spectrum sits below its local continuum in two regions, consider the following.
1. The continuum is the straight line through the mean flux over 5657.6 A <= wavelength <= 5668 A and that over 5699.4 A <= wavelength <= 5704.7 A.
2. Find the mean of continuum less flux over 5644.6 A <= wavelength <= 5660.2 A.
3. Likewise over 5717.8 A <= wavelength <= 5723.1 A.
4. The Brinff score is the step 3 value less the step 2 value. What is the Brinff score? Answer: 0.019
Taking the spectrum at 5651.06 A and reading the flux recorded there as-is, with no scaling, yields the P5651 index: 0.63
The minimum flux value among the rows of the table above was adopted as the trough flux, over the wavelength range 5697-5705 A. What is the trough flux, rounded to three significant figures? 0.604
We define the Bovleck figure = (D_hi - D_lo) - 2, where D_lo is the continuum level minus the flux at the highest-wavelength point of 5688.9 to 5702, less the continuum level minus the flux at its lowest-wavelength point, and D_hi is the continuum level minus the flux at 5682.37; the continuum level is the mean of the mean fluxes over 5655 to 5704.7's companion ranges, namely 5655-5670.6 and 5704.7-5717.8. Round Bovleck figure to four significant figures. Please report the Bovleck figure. -1.930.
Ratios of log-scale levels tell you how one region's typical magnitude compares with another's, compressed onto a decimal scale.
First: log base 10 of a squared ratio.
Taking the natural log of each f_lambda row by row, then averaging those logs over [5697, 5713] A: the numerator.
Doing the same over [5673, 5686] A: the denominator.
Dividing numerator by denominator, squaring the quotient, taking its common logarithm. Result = 0.05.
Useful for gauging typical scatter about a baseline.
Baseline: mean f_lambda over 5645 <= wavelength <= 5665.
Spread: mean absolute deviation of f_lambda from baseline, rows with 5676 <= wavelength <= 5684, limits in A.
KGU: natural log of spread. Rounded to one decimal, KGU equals -4.3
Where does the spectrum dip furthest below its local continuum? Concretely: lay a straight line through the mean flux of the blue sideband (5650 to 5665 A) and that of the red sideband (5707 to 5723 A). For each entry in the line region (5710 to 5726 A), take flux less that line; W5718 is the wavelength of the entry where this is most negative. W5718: 5711.23 A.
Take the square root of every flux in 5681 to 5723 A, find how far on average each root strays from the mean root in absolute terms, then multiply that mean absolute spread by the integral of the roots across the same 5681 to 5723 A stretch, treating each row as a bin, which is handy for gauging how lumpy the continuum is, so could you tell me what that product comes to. 0.34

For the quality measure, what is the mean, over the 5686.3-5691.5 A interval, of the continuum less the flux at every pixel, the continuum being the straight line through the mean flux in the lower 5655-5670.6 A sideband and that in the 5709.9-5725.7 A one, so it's 0.025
